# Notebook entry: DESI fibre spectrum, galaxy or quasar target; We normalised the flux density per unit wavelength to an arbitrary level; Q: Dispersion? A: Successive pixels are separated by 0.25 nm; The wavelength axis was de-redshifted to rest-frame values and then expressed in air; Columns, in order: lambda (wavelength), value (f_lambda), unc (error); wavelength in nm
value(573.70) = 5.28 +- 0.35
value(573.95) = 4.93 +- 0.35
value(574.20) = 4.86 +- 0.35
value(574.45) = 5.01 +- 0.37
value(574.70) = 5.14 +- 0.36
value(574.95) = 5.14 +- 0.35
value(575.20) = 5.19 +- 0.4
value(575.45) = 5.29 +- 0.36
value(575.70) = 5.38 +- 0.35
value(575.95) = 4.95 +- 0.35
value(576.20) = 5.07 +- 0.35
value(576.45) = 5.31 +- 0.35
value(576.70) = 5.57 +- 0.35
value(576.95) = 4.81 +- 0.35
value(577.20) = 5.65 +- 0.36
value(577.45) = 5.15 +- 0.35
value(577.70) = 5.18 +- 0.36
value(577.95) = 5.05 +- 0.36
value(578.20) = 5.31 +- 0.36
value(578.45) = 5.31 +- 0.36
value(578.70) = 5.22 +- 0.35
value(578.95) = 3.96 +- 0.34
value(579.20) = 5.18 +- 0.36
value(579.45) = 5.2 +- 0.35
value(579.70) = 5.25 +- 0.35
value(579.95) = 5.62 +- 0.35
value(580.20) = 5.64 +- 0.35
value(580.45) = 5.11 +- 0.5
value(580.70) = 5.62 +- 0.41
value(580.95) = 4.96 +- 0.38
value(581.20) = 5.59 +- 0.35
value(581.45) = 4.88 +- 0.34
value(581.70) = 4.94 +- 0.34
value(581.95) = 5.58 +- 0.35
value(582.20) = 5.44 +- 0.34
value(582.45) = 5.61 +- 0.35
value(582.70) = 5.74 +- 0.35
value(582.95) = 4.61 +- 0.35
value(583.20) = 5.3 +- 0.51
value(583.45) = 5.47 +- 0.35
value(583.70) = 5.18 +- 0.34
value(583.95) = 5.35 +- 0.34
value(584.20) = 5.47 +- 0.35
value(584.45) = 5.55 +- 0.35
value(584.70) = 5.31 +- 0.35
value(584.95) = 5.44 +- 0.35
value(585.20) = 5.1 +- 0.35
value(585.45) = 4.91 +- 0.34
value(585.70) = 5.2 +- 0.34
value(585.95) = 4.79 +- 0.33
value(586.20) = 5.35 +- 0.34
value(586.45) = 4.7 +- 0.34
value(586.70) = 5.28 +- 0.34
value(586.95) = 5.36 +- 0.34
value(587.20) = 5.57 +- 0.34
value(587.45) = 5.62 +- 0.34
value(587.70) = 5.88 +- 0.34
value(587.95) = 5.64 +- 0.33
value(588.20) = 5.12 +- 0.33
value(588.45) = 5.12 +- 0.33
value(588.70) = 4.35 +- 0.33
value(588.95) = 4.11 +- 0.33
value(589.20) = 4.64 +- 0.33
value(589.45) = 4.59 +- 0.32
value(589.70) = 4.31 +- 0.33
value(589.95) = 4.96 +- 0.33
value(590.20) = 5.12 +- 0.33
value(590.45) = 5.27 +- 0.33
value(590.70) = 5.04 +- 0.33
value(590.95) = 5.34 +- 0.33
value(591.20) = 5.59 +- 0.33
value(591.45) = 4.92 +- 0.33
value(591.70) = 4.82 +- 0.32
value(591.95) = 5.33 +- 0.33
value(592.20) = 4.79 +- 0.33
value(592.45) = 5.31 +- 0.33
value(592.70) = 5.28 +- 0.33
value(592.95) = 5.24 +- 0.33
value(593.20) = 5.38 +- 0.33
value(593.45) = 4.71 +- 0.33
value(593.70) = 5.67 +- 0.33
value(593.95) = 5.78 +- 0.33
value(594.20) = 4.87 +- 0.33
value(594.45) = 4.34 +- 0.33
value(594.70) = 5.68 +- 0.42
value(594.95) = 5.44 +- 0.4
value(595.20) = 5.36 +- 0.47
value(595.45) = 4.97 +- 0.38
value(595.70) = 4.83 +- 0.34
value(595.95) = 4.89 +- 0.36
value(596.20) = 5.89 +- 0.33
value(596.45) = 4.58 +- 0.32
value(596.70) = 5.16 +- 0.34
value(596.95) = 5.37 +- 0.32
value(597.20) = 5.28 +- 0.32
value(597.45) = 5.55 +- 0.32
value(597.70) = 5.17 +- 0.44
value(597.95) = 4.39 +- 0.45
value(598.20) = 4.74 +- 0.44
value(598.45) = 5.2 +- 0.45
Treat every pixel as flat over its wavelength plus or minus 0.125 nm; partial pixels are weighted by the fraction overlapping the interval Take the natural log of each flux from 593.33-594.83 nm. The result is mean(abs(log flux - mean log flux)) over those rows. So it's 0.104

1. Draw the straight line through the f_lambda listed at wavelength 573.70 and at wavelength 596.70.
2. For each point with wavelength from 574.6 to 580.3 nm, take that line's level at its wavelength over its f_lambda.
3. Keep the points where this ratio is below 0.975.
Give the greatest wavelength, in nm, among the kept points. 580.20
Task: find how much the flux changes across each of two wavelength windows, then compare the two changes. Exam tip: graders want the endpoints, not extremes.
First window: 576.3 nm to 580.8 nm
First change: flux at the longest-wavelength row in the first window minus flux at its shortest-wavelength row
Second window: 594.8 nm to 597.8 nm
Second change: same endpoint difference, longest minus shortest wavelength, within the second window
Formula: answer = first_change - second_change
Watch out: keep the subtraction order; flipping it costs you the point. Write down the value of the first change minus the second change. 0.6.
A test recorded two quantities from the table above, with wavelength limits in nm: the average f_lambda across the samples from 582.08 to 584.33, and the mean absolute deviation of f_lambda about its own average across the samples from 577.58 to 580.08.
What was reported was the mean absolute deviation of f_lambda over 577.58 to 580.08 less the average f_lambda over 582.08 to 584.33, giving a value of -5.10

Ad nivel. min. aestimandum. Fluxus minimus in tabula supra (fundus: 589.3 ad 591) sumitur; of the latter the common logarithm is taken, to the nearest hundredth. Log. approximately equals 0.63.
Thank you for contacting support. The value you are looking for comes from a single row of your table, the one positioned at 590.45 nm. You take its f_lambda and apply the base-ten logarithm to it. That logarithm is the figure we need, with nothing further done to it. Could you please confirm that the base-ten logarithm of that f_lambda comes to 0.722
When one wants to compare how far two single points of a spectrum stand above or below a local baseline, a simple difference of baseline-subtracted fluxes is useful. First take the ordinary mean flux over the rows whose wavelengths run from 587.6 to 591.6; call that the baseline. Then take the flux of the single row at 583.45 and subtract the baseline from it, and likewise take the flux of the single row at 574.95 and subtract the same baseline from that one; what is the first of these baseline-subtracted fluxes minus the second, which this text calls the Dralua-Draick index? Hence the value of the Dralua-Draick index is 0.33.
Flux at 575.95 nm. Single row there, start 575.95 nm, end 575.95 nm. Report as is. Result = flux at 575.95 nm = 4.95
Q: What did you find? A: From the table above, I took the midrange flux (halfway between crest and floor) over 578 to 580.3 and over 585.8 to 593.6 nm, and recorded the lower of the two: 4.80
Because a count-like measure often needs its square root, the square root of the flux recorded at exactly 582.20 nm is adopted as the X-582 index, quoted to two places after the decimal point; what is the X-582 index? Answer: 2.33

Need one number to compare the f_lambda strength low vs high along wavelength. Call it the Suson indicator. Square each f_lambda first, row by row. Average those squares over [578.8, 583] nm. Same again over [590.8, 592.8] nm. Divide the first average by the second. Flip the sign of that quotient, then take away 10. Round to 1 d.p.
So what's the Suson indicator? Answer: -11.0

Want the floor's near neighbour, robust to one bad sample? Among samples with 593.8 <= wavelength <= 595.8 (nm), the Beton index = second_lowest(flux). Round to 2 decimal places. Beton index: 4.83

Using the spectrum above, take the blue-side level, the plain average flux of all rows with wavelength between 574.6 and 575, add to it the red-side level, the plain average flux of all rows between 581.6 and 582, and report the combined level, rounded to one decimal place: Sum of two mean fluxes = 10.4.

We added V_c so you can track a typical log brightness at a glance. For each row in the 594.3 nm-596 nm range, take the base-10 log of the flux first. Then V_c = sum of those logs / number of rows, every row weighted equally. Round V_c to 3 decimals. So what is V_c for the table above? 0.704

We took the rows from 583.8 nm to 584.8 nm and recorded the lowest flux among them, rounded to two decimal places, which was 5.31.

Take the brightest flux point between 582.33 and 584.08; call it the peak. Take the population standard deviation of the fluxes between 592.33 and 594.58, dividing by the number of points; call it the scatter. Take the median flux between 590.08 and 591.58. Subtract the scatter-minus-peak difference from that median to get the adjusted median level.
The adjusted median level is 10.5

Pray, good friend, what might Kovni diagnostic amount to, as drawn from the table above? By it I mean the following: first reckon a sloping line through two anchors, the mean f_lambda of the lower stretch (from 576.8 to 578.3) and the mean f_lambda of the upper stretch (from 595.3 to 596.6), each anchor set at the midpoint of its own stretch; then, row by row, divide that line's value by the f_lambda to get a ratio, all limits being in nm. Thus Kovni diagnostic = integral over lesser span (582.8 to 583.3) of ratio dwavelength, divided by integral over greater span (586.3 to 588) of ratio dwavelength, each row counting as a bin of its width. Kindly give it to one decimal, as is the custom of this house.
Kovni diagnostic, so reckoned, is 0.3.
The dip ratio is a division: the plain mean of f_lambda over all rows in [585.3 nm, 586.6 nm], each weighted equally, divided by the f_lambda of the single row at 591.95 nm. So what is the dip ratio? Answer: 0.94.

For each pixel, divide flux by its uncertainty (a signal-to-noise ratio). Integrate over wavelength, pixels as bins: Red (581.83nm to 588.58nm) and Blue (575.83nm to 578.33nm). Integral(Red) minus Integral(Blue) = 67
